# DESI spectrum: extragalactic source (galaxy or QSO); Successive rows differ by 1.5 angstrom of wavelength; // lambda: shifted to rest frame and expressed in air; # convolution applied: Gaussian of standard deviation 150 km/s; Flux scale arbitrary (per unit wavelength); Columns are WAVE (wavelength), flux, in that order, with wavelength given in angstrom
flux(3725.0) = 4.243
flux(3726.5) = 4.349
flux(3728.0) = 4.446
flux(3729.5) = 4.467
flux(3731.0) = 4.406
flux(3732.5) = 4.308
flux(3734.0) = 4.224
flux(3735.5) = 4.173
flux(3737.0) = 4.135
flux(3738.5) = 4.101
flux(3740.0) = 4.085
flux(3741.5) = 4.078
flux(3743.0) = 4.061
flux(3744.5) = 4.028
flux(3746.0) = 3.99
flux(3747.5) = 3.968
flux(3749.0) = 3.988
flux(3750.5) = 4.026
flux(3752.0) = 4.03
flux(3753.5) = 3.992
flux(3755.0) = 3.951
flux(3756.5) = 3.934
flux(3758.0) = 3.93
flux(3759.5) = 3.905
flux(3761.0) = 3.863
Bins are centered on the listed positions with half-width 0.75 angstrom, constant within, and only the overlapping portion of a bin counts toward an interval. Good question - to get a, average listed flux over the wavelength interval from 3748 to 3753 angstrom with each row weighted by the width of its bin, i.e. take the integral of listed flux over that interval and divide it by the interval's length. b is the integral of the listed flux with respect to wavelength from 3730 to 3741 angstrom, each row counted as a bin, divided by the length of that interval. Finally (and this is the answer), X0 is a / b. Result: 0.95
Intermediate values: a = 4.01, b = 4.21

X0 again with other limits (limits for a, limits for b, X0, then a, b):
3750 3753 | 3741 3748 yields 1.00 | 4.03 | 4.03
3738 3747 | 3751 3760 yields 1.02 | 4.05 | 3.96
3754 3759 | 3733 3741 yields 0.95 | 3.94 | 4.15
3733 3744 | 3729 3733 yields 0.94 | 4.12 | 4.39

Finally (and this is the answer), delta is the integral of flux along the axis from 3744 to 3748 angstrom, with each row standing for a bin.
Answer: 16.0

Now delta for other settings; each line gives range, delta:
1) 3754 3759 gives 19.7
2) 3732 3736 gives 16.9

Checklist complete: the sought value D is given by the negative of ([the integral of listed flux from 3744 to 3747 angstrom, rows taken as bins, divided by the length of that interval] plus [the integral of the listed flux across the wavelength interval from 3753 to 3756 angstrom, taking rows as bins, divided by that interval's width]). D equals -7.97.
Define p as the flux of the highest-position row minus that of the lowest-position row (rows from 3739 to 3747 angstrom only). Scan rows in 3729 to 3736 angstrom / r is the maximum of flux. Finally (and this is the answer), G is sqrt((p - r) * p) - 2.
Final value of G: -1.34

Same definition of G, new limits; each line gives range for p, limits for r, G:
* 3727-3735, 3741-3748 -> -1.02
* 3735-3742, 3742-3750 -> -1.37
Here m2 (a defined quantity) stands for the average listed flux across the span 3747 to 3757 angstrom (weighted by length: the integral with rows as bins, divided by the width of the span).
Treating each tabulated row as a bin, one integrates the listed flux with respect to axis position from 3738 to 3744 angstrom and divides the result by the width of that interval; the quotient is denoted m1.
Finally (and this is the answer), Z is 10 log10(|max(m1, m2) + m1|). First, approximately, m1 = 4.08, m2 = 3.99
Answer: 9.11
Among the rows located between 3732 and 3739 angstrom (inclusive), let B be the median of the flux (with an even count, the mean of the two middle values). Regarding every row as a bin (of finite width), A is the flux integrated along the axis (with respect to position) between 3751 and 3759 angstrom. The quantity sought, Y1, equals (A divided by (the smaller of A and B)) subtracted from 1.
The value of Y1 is -6.6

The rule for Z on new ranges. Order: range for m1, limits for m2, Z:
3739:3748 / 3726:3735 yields 9.24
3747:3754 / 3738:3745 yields 9.07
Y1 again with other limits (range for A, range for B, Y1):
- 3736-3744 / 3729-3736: -6.6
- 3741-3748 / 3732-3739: -5.8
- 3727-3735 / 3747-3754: -7.7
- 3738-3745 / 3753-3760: -6.2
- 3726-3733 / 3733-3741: -6.4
